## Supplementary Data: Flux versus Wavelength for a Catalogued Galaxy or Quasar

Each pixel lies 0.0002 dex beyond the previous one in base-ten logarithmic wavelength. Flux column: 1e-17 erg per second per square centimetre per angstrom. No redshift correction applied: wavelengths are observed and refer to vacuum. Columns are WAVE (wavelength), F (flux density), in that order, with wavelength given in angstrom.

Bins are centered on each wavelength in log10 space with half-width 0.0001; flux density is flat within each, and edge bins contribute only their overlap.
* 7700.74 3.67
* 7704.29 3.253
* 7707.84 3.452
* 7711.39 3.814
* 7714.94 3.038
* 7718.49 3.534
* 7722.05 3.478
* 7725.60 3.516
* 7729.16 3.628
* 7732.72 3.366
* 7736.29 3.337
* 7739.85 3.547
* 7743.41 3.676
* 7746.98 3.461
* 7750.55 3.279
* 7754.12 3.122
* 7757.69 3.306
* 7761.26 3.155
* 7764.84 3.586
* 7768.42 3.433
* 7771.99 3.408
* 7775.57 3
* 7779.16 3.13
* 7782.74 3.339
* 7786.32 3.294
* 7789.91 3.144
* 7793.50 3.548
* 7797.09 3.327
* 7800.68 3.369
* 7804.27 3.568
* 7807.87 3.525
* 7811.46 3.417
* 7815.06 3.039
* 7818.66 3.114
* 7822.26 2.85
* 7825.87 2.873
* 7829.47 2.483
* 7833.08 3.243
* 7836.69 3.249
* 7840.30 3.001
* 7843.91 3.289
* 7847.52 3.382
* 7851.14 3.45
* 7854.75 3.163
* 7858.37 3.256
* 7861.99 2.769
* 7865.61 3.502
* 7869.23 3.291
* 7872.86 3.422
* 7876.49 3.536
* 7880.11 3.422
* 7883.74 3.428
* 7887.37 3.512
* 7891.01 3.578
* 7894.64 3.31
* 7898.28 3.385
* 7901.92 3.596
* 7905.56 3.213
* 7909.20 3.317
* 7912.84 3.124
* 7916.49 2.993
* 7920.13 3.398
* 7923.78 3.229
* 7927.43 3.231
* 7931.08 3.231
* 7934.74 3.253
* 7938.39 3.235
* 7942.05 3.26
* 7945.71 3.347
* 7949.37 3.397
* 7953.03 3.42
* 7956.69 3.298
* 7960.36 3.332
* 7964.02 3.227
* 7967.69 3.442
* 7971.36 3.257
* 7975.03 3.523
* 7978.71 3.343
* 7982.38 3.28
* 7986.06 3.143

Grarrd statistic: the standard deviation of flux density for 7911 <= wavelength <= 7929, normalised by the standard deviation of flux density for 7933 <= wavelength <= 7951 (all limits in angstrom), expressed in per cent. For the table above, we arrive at 213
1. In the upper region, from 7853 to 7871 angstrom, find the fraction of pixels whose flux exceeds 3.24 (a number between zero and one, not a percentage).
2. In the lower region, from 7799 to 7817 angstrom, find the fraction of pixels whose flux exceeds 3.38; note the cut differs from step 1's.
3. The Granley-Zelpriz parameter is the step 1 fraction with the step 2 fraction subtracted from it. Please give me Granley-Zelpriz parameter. 0.0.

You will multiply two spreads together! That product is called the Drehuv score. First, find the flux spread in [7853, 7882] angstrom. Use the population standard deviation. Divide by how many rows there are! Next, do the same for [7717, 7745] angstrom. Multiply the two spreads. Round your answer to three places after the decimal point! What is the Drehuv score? 0.025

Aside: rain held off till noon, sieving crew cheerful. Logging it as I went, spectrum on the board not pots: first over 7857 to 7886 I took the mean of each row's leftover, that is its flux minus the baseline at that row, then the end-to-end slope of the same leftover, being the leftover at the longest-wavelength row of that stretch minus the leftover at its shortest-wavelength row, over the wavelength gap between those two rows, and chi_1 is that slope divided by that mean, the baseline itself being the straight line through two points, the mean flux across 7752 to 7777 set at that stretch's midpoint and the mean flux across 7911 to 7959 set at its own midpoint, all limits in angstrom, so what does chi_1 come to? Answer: 0.12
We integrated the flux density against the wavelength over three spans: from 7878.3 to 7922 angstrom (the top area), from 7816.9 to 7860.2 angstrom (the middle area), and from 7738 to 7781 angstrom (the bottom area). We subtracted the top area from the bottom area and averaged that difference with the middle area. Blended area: 66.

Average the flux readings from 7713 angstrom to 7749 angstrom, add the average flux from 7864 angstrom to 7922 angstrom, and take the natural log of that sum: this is 1.92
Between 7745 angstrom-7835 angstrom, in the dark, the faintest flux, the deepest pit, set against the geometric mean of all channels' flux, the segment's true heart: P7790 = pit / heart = 0.769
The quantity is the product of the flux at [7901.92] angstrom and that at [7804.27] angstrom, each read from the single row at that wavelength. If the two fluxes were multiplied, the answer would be 12.8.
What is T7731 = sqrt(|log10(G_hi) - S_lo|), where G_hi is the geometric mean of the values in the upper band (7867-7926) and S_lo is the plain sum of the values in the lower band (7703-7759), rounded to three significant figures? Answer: 7.37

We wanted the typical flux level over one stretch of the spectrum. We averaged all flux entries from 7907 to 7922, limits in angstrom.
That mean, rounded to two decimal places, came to 3.21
